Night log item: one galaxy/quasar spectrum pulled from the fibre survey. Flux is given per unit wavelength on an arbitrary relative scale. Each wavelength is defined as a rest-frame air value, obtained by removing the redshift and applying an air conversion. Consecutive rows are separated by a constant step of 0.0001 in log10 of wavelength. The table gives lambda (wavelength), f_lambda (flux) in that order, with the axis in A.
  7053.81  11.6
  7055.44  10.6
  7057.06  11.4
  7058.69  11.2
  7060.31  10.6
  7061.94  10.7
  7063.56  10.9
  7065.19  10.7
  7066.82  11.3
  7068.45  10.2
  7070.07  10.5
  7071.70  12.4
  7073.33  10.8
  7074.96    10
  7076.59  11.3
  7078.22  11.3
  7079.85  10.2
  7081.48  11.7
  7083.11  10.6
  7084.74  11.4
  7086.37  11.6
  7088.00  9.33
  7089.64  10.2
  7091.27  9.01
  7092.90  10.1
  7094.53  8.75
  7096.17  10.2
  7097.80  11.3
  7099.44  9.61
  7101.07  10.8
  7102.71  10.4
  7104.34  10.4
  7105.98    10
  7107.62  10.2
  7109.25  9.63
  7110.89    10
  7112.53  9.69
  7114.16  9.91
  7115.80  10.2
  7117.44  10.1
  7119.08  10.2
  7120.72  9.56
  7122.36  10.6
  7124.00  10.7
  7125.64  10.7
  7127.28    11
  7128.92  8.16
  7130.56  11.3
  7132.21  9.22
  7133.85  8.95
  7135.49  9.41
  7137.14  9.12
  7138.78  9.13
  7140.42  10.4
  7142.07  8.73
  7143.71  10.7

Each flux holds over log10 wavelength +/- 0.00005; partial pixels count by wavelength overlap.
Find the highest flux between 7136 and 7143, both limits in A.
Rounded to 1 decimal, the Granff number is 10.4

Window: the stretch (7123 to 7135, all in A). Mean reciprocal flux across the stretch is 0.101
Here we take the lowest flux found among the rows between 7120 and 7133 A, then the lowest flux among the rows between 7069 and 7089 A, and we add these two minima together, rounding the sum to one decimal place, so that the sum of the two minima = 17.5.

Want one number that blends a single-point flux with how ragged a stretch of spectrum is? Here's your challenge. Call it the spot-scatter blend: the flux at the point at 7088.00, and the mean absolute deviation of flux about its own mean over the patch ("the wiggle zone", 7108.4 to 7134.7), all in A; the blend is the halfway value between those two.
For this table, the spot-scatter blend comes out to 5.0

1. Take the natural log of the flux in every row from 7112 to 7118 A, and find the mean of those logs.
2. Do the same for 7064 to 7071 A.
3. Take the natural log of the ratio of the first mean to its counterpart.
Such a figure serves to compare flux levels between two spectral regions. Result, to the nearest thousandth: -0.029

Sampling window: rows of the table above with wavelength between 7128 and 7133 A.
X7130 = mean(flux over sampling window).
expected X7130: 9.6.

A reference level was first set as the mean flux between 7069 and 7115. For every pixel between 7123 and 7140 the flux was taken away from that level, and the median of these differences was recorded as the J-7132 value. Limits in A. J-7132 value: 1.1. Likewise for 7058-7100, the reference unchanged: -0.2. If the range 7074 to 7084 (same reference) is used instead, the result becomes -0.5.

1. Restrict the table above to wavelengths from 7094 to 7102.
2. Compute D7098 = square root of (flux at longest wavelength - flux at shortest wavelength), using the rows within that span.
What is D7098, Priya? 1.4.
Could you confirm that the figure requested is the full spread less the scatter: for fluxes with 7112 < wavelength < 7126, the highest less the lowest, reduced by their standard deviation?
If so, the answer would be 0.7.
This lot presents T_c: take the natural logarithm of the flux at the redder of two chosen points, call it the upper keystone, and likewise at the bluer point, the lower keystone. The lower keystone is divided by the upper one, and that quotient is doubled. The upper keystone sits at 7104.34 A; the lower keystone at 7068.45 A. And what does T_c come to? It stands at 1.98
